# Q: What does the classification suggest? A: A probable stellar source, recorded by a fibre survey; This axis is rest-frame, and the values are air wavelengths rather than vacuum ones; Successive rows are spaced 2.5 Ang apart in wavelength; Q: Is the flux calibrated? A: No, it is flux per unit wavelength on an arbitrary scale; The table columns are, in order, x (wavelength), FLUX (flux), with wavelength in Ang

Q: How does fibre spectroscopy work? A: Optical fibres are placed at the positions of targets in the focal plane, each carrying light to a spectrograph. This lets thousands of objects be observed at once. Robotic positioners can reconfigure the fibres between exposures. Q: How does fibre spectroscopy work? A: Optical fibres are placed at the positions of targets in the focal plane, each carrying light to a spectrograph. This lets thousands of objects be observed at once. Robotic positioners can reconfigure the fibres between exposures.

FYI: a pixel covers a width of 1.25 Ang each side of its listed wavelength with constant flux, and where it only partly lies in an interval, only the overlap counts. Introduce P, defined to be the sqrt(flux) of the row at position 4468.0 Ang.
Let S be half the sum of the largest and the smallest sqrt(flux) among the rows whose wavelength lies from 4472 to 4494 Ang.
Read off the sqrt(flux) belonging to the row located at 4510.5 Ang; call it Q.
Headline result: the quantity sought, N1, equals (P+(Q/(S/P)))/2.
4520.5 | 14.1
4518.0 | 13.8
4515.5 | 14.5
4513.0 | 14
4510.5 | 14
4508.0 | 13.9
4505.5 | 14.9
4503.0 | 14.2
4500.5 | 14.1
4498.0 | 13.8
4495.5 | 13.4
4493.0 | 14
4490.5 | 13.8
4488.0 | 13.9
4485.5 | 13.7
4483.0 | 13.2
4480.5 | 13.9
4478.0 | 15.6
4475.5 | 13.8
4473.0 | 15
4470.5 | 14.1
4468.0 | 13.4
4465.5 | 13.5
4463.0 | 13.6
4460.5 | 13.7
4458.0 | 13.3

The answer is 3.64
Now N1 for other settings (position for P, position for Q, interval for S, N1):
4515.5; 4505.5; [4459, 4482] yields 3.84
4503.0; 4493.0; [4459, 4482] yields 3.74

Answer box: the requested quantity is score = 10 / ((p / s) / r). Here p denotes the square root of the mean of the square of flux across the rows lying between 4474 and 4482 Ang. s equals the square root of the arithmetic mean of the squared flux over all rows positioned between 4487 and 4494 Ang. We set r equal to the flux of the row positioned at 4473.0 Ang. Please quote 144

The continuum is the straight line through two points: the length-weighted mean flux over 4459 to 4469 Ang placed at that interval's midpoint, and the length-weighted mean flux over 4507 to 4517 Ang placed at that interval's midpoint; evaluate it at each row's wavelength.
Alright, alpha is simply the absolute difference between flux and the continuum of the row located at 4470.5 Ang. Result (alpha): 0.48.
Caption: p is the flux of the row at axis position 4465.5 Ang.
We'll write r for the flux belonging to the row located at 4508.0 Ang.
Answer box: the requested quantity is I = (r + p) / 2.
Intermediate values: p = 13.5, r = 13.9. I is 13.7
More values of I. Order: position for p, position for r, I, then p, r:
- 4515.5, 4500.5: 14.3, 14.5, 14.1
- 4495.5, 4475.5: 13.6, 13.4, 13.8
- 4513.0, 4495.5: 13.7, 14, 13.4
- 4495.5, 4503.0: 13.8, 13.4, 14.2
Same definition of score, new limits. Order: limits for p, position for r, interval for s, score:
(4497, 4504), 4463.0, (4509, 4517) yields 137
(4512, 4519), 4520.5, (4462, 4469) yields 135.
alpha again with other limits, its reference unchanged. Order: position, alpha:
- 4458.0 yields 0.18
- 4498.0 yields 0.14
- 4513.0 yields 0.11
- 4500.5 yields 0.13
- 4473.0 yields 1.35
